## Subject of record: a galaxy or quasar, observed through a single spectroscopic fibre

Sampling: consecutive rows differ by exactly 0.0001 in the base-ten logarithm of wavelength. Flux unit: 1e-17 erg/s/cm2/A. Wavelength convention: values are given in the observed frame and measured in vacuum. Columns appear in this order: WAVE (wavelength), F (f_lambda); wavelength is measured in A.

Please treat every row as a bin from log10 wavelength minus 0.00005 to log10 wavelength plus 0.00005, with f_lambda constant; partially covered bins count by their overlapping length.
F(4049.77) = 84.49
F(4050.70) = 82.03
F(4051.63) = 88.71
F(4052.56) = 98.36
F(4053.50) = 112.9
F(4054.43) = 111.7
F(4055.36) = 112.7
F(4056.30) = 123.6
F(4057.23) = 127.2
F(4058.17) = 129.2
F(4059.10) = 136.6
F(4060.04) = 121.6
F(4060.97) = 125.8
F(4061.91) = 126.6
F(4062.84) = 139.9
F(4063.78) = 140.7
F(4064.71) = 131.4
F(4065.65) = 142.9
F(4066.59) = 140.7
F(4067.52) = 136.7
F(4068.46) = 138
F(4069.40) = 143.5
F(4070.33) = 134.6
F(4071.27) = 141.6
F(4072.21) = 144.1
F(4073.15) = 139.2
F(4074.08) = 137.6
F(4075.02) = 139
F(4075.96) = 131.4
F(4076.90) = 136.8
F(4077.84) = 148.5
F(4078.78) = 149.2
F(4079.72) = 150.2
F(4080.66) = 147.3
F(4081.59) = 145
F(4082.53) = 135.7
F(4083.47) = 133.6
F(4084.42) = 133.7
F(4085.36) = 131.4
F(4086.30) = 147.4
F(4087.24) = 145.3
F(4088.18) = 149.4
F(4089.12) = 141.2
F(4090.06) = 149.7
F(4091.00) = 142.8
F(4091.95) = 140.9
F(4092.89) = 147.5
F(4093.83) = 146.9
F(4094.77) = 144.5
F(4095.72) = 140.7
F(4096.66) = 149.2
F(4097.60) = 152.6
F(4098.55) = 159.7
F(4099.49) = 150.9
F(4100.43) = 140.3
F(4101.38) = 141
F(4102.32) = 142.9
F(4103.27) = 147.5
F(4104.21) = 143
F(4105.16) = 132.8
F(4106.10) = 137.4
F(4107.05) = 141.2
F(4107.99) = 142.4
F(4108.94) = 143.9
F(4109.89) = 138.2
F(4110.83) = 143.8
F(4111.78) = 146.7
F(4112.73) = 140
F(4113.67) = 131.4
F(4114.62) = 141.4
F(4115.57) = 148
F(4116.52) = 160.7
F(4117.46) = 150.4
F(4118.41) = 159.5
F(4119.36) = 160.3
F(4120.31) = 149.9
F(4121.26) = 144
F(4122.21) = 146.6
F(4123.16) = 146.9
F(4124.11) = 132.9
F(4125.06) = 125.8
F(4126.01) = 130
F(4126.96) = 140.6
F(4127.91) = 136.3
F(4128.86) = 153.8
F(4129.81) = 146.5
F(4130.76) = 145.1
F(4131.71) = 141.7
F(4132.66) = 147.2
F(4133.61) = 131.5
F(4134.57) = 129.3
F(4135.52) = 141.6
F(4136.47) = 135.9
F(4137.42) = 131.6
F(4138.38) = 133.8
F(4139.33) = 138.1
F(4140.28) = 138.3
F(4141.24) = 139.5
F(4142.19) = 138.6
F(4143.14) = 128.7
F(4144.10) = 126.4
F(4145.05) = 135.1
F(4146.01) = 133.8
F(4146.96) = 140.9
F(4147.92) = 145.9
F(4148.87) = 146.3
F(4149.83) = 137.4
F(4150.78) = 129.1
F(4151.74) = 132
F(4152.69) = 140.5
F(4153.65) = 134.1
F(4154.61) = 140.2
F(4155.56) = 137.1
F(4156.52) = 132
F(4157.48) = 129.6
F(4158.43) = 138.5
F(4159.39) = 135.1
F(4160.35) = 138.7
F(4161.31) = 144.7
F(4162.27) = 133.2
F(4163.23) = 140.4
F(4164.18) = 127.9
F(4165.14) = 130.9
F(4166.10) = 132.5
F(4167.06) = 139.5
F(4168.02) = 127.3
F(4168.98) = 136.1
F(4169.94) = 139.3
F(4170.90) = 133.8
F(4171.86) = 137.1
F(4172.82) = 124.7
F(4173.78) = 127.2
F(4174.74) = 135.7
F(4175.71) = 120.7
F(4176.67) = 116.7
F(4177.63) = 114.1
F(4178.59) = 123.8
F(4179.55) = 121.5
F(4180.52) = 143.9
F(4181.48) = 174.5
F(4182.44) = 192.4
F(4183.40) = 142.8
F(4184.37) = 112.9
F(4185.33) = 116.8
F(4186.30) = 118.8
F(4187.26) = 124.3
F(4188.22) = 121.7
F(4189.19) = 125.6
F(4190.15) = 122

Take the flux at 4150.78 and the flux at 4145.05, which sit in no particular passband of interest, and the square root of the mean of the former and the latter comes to 11.5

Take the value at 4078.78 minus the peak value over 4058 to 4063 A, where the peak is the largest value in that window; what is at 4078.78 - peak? 9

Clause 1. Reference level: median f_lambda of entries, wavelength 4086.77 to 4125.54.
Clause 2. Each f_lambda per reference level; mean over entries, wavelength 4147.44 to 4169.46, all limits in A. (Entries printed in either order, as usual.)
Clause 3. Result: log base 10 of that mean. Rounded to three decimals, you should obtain -0.025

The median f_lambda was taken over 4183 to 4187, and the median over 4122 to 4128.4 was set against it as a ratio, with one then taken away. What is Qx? 0.16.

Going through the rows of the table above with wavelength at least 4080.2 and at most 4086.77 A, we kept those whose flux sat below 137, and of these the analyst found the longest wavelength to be 4085.36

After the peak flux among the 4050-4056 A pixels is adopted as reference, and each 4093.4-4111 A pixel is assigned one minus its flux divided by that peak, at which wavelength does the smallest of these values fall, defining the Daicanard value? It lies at 4098.55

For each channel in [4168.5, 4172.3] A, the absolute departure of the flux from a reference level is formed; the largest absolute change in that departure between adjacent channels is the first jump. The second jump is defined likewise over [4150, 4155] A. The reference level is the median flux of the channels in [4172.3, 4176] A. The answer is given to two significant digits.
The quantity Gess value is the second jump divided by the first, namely 1.5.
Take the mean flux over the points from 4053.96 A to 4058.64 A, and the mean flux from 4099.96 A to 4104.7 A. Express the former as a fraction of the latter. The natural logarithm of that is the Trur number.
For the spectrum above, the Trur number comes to -0.17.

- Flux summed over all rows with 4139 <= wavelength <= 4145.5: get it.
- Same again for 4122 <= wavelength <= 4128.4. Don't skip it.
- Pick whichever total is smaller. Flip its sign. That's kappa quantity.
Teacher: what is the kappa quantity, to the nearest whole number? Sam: -945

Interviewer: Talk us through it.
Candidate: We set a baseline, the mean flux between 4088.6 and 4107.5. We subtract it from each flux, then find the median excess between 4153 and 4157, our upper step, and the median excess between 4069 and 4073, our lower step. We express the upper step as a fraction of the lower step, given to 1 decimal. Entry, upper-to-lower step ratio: 4.3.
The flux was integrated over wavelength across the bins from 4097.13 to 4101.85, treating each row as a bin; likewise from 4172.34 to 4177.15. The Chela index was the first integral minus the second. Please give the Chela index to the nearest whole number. 102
